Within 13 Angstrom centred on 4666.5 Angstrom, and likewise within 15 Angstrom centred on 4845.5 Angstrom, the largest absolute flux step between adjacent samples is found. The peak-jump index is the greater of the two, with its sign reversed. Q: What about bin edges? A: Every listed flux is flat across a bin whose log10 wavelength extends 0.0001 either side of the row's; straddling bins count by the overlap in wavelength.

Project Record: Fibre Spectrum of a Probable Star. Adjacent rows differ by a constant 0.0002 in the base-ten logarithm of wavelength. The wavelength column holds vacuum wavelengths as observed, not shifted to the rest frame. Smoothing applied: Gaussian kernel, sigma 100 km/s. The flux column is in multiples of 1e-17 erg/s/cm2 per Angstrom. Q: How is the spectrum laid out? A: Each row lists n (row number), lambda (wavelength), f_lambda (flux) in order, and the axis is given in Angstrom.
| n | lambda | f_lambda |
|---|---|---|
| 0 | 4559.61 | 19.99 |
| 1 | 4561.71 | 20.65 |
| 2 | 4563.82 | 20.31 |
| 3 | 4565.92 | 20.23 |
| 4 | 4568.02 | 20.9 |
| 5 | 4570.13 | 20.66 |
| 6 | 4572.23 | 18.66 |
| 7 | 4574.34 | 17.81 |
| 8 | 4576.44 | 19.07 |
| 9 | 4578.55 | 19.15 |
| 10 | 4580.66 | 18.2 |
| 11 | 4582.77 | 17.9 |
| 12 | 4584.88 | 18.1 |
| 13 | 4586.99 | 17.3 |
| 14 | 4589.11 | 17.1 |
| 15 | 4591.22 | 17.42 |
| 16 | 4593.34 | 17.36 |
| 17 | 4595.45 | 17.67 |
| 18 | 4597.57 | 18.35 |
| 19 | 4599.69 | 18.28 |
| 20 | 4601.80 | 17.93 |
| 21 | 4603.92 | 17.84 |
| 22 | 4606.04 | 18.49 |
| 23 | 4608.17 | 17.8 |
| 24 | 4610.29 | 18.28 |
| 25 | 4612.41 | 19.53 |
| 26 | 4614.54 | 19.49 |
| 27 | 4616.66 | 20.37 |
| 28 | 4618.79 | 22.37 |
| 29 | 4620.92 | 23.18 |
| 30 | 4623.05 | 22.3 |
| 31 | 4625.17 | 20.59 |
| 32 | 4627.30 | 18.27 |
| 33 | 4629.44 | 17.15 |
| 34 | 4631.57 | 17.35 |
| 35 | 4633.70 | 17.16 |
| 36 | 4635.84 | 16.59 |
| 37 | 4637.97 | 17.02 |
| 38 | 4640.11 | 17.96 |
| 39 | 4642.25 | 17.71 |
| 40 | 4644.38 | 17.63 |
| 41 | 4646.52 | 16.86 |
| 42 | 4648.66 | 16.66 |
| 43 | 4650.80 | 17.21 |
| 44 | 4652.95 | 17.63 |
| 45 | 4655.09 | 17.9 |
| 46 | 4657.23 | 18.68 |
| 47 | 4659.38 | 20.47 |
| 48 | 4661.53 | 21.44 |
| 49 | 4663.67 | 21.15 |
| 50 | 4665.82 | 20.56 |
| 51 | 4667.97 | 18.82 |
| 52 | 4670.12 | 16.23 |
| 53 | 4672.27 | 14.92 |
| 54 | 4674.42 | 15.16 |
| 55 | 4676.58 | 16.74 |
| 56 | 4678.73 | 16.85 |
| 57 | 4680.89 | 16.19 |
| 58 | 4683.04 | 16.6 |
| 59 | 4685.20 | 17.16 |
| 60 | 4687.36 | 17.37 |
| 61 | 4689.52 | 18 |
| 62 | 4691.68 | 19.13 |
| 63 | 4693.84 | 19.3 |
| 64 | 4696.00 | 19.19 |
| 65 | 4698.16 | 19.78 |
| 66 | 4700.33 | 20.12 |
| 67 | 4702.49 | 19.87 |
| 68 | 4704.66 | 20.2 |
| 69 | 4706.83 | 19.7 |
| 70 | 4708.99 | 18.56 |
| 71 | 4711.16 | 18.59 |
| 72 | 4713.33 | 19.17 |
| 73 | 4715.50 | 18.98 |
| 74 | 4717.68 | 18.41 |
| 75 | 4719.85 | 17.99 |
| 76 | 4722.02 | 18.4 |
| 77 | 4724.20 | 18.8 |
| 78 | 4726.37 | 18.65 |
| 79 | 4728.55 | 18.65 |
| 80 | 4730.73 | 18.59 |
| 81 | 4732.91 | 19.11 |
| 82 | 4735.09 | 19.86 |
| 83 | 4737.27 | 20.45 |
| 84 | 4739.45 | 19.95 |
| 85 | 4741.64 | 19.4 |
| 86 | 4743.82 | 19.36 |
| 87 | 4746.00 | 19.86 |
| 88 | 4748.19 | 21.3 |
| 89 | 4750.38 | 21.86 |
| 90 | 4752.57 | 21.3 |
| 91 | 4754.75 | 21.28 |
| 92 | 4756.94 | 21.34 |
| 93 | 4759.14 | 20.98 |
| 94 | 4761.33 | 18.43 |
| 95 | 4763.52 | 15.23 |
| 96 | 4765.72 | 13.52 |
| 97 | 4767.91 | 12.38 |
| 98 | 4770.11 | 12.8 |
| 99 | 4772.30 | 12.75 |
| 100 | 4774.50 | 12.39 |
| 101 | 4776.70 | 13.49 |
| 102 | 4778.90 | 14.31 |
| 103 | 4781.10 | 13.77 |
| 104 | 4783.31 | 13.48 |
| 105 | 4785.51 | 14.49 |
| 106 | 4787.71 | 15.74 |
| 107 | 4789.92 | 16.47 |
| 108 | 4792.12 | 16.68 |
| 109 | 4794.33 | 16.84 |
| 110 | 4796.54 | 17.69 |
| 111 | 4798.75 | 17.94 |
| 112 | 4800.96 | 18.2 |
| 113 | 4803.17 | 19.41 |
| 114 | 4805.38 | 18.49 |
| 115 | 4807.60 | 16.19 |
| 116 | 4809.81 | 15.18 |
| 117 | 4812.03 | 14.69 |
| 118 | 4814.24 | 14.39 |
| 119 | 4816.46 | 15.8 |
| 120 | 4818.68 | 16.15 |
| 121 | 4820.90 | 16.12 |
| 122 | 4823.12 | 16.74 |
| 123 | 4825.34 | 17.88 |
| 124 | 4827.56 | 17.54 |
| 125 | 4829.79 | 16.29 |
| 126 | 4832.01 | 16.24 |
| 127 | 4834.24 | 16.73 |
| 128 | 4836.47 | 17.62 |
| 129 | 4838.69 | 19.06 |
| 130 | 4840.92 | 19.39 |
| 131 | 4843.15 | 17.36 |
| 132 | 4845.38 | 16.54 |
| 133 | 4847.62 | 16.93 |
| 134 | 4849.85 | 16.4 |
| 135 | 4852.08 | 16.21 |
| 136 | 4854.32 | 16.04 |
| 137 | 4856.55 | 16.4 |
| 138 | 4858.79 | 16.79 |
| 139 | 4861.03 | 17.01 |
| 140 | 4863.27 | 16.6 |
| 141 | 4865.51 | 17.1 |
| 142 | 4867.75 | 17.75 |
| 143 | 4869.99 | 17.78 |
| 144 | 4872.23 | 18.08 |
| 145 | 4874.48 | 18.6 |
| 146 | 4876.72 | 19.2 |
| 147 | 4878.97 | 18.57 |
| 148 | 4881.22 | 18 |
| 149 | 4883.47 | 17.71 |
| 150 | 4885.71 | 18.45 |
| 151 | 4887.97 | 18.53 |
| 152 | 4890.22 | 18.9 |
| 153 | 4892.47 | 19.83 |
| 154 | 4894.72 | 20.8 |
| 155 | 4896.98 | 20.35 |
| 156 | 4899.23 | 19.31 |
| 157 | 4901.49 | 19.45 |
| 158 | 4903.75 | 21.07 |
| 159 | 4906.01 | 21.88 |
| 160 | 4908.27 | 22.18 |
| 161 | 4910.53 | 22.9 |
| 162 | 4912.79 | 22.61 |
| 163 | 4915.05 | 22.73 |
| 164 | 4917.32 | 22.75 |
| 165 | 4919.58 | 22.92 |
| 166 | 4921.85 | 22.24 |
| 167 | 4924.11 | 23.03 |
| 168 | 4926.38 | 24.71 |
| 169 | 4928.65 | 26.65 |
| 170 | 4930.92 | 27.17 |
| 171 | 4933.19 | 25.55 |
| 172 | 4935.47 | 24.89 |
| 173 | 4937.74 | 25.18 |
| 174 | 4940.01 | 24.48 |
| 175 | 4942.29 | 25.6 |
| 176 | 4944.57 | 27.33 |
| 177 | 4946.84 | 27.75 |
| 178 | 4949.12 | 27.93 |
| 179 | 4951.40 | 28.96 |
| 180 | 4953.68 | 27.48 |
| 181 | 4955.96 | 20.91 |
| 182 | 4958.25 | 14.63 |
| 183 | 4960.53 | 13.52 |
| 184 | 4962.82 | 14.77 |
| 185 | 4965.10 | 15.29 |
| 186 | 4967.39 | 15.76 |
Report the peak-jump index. -2.6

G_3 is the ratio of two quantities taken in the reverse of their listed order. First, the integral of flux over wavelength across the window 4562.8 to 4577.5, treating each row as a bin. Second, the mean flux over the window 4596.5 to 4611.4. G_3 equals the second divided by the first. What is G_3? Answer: 0.063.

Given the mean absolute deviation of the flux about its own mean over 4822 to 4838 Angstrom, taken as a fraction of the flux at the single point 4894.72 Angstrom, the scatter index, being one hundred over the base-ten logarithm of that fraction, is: -64.3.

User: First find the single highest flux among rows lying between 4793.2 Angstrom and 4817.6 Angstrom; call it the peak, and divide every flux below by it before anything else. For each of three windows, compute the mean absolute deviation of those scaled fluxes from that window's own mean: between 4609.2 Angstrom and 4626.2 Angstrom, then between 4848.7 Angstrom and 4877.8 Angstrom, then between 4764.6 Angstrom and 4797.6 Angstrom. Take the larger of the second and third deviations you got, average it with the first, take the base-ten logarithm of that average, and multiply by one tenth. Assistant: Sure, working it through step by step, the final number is -0.113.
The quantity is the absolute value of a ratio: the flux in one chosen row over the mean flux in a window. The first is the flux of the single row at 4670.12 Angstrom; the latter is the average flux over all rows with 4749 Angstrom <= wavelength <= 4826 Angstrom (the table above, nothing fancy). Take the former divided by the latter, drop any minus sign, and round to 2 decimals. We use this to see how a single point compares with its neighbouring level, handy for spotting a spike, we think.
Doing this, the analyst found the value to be 0.99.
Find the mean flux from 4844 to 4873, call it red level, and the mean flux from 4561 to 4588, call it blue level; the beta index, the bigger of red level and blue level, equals 19.1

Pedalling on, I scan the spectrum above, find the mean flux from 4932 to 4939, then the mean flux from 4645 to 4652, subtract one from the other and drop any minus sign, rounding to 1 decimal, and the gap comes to 8.3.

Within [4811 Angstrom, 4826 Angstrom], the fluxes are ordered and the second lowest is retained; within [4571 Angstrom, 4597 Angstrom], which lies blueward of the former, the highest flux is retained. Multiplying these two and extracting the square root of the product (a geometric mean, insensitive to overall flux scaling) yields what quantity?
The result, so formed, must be 17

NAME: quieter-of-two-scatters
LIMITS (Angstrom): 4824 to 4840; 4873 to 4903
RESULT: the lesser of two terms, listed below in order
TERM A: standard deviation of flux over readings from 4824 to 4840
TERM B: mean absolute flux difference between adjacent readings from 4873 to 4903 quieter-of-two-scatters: 0.57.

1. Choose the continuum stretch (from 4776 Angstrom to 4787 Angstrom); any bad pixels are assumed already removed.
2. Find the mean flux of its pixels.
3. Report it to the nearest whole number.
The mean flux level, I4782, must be 14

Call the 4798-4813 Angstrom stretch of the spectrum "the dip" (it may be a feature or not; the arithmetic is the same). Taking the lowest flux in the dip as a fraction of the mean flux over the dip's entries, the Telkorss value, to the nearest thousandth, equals 0.856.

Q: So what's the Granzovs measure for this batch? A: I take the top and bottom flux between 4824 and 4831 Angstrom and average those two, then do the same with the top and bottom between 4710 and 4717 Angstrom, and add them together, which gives 36.0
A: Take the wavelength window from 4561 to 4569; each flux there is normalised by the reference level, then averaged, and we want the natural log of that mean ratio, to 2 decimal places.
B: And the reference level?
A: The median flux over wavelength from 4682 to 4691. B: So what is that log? 0.17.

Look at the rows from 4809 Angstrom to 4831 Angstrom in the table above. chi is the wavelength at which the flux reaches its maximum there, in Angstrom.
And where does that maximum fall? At 4825.34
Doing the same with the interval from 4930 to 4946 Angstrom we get 4944.57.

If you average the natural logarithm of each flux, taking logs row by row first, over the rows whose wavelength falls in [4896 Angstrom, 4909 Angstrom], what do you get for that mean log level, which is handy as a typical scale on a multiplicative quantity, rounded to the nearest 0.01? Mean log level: 3.03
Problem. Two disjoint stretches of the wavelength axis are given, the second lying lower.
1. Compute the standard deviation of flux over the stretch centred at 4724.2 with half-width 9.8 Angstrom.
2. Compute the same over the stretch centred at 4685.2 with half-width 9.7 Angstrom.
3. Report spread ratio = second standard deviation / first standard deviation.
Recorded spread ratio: 3.3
